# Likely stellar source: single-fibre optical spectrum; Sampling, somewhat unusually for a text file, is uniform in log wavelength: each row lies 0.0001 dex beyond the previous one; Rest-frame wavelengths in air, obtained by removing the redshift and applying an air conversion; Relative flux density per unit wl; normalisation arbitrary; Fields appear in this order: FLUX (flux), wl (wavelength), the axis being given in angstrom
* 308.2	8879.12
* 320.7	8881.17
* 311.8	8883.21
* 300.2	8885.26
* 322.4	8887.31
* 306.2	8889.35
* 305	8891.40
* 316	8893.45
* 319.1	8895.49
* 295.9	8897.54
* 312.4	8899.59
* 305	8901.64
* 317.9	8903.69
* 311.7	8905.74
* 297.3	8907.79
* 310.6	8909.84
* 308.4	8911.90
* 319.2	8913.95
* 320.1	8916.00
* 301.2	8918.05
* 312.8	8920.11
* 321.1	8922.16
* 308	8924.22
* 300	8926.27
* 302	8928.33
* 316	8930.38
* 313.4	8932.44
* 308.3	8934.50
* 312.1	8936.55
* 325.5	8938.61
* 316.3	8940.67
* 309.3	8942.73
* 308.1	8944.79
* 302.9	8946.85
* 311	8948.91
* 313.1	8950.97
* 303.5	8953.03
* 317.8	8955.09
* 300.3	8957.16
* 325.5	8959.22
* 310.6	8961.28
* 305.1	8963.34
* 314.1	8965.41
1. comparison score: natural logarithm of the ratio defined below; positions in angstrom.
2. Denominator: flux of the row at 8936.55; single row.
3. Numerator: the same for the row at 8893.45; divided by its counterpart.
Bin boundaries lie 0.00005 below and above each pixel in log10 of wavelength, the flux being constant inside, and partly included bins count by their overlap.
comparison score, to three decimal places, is 0.012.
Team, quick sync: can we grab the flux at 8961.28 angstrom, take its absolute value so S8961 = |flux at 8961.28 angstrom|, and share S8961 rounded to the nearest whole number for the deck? 311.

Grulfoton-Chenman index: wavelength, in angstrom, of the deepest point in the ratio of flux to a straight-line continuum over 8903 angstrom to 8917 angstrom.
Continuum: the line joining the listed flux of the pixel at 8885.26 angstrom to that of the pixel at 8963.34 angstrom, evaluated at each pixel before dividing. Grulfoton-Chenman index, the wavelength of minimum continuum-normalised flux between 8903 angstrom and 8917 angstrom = 8907.79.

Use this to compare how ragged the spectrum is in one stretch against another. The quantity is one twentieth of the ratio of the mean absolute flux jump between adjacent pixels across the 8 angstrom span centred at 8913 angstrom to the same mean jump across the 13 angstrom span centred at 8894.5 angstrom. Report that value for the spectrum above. 0.021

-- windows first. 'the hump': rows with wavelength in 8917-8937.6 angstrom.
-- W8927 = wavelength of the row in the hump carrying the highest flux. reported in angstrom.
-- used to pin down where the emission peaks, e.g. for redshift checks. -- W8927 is 8922.16 angstrom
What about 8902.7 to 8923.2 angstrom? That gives 8922.16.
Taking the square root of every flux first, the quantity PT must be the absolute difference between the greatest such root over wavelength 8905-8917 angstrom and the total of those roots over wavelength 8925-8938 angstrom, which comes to 87.5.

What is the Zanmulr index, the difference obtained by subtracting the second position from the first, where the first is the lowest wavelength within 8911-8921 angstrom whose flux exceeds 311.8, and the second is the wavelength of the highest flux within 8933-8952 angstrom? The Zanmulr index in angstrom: -24.7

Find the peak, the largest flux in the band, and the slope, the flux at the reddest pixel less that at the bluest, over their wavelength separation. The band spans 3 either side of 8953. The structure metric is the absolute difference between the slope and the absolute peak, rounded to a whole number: 317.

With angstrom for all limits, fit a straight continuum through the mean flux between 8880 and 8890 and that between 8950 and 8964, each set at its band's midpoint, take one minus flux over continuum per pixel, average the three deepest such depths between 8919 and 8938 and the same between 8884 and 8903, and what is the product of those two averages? 0.0010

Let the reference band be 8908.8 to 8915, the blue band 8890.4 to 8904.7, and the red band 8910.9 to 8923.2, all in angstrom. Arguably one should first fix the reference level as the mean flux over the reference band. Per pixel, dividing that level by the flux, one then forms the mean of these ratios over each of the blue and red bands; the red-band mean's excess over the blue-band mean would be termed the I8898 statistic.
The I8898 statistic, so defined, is -0.012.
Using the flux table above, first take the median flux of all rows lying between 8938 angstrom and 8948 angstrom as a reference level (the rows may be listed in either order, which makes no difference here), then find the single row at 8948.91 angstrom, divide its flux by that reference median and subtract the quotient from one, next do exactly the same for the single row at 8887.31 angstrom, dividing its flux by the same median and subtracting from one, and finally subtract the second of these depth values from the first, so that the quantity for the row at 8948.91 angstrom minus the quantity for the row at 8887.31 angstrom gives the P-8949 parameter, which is 0.037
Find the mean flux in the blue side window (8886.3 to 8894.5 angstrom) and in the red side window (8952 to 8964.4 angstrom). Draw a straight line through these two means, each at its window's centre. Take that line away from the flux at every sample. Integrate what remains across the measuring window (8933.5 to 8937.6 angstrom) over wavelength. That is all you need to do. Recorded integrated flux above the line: -4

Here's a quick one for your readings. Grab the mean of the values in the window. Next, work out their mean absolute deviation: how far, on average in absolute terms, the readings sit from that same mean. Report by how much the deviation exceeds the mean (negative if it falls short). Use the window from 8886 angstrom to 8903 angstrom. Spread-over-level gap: -303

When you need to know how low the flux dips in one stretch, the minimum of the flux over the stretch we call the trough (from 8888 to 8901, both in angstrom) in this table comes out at 295.9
